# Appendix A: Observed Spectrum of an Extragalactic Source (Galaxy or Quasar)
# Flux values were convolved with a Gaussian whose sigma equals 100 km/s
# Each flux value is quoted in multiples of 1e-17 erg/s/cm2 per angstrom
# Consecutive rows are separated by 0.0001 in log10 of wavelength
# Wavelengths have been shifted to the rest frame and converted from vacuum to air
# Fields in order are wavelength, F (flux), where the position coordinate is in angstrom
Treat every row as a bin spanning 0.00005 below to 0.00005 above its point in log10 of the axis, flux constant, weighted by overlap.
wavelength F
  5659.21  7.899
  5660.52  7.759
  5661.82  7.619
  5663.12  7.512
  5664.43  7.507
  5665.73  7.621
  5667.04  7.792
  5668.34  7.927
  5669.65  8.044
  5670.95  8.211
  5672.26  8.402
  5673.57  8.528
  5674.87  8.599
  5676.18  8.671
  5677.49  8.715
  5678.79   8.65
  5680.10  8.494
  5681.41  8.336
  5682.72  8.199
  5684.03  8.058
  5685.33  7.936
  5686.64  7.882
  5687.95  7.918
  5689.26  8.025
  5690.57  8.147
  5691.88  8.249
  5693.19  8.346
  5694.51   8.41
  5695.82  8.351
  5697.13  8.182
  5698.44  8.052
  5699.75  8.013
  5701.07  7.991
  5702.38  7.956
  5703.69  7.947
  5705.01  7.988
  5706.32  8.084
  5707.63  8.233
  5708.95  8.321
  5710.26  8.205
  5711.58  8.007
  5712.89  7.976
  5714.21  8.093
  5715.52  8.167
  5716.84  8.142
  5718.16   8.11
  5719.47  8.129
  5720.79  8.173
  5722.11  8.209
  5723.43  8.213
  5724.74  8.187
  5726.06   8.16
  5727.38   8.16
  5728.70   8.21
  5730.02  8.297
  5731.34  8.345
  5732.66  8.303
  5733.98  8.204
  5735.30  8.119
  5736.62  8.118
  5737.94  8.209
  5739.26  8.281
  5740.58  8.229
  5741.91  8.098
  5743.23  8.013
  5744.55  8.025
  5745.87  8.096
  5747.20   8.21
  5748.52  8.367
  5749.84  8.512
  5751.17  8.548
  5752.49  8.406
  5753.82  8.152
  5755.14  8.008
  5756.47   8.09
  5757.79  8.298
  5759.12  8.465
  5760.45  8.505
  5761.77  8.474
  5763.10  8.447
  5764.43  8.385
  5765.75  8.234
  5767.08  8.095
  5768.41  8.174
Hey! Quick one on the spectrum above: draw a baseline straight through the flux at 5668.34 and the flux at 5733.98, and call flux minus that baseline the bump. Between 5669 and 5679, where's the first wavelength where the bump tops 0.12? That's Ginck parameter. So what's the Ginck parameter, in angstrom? 5670.95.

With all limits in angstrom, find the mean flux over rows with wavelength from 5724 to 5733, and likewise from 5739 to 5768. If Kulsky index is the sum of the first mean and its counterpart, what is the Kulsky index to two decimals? 16.51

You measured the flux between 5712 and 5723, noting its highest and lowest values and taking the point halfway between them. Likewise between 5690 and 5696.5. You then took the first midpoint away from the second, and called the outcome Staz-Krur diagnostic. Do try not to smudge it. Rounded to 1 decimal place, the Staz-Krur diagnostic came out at 0.2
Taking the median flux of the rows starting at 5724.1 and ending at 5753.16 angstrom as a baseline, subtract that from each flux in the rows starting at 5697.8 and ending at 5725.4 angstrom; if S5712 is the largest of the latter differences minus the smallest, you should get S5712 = 0.4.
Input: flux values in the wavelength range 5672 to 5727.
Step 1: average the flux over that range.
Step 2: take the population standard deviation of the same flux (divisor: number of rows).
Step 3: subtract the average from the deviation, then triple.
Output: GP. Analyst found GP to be -24.0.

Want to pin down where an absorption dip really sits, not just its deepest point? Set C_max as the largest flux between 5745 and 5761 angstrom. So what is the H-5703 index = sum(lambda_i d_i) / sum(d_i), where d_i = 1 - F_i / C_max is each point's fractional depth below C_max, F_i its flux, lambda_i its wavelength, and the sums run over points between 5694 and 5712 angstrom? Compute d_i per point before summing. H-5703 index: 5703.5 angstrom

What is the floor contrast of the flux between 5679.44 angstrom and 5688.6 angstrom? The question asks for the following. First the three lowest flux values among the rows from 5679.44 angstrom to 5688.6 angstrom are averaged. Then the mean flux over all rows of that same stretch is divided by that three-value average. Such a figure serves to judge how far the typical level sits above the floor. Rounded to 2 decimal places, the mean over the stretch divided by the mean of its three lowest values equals 1.03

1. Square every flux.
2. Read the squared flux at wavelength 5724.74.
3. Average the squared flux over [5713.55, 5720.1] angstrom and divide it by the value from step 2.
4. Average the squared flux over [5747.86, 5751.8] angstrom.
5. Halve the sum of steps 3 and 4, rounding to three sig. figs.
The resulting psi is 36.4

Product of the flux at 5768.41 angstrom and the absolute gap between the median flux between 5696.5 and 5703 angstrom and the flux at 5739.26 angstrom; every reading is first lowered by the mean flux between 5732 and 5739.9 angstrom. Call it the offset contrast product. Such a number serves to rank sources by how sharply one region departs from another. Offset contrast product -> -0.01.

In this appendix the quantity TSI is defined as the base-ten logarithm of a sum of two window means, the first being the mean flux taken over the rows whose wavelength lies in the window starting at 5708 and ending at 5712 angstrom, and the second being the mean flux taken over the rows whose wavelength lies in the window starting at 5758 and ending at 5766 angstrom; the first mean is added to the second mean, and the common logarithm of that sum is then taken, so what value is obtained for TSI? 1.220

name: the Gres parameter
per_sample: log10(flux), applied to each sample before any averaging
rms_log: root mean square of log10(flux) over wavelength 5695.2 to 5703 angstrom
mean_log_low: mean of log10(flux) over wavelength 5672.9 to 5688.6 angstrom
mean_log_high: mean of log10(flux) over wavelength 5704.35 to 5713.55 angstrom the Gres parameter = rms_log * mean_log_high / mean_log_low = 0.897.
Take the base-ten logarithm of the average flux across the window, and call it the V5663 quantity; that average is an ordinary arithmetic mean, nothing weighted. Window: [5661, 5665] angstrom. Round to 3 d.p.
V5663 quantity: 0.878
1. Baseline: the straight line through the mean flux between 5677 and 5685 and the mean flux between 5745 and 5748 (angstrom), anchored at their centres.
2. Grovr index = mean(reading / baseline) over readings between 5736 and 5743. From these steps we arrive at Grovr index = 1.00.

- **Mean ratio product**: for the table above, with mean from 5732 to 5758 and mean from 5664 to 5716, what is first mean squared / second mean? 8.27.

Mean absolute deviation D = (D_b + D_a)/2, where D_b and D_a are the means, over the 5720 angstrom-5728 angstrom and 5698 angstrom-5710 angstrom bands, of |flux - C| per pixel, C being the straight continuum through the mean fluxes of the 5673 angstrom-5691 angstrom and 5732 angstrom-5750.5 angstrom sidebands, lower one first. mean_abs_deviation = 0.128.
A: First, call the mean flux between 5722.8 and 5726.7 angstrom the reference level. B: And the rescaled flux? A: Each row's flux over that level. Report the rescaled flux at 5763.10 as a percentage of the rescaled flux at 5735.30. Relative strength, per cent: 104.0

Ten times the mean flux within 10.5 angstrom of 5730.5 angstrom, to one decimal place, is 82.1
